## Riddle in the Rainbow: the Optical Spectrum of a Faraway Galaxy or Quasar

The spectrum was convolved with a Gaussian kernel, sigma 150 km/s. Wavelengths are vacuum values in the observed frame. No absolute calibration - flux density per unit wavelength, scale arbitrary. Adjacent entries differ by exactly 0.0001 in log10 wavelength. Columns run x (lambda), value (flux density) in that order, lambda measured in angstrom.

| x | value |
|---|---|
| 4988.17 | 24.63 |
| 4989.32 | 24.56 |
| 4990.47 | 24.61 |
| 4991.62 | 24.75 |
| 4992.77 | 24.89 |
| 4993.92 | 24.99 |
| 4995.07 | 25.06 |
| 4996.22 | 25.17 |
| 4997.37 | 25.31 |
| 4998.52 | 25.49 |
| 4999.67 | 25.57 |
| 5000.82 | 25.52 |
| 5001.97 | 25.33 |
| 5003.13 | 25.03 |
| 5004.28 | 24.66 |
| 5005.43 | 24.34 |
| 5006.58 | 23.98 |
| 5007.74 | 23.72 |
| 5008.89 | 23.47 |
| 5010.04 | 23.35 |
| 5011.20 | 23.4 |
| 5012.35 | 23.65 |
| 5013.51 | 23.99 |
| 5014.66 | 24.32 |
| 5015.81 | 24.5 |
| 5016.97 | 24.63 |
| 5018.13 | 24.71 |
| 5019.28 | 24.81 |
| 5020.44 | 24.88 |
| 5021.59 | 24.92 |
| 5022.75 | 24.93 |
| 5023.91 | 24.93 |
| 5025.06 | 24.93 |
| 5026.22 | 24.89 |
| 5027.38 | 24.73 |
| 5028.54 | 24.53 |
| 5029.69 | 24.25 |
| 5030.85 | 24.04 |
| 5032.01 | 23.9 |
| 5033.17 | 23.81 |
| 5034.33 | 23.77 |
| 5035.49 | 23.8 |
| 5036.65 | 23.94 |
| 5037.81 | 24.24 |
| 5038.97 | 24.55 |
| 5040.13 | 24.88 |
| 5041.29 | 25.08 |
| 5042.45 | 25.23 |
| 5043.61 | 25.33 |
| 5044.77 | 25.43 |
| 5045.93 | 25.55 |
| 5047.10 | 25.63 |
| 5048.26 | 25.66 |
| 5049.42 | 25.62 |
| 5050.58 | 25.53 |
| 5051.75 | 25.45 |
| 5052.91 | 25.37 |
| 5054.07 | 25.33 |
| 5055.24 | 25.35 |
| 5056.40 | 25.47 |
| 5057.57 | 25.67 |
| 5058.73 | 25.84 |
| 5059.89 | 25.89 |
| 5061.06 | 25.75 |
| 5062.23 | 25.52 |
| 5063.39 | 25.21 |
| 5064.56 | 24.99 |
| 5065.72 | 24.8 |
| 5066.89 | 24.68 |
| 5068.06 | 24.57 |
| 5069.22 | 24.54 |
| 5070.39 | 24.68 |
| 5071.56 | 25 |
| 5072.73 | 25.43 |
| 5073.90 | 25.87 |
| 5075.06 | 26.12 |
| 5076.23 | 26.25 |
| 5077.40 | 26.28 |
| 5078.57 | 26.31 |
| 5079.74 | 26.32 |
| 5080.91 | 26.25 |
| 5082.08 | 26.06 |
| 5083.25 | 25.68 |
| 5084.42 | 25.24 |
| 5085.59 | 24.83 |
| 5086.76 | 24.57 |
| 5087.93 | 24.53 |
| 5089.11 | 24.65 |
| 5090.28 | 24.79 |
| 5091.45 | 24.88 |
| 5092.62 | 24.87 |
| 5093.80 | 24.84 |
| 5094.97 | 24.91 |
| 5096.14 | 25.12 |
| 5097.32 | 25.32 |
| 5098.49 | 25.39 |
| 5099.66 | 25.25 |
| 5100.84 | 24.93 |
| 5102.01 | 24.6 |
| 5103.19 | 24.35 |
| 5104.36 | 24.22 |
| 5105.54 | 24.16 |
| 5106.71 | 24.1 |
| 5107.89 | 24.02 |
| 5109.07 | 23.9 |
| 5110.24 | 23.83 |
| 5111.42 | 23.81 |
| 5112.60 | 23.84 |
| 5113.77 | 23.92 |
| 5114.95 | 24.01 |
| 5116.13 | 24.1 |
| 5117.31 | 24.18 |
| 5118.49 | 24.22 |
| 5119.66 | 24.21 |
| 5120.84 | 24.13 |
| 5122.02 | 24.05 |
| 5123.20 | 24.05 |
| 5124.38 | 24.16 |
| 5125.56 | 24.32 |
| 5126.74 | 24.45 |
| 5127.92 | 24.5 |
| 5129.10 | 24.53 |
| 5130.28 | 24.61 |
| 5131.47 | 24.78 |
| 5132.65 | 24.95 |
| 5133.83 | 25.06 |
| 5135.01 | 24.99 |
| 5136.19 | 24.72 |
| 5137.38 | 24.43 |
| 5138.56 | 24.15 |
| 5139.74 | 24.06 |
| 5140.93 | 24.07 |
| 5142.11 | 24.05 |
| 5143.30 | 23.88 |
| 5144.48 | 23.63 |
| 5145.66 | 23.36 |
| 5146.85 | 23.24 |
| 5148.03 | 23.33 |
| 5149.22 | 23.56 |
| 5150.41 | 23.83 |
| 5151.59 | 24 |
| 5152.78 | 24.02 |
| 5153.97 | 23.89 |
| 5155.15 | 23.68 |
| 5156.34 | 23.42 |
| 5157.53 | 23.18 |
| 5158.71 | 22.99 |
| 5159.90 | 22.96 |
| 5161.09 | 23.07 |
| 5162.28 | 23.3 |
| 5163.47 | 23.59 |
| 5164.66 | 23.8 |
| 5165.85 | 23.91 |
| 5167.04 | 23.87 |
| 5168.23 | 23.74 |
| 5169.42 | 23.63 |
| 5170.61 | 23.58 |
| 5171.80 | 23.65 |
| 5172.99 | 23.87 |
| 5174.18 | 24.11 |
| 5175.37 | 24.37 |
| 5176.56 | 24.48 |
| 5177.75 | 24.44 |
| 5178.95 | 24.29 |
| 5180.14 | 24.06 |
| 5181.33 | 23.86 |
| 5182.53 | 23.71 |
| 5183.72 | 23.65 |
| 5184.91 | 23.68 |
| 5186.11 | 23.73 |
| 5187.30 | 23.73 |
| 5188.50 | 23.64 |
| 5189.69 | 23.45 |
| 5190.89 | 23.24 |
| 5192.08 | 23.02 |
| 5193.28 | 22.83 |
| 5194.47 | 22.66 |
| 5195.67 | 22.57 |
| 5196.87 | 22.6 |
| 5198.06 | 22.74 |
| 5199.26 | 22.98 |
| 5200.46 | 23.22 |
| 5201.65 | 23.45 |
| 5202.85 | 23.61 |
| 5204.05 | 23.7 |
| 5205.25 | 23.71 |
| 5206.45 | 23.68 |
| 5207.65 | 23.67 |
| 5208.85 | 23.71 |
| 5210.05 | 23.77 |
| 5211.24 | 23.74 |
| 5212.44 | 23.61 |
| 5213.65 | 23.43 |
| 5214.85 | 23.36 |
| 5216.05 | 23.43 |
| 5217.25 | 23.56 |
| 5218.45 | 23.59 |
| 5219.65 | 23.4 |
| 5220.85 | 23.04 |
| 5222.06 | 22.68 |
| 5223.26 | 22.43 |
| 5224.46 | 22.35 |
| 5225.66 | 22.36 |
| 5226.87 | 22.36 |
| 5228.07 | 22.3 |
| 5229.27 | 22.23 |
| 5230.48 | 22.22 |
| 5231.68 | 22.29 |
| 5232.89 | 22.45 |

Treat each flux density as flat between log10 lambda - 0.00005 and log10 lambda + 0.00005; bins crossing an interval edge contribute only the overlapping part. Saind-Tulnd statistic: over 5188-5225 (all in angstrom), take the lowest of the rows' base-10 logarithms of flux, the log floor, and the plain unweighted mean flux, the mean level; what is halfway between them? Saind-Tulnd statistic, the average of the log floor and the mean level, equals 12.3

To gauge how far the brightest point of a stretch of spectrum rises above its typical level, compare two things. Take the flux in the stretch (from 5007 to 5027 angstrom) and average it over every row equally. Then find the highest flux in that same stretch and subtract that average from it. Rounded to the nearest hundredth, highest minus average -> 0.58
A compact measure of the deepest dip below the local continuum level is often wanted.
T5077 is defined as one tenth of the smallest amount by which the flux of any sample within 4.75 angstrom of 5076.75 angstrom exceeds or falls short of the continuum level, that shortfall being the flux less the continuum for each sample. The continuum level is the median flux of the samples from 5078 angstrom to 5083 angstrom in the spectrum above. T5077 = -0.085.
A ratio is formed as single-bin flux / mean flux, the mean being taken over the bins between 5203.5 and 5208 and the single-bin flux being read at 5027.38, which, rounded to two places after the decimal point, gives 1.04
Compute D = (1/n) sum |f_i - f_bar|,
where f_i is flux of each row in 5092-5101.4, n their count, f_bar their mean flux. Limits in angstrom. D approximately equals 0.19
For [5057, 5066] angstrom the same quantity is 0.34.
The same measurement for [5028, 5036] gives 0.22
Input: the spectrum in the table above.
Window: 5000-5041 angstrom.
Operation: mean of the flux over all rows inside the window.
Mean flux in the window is 24.4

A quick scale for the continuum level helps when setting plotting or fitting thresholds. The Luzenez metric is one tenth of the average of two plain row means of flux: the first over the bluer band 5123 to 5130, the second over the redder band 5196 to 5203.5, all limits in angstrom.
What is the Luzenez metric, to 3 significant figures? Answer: 2.37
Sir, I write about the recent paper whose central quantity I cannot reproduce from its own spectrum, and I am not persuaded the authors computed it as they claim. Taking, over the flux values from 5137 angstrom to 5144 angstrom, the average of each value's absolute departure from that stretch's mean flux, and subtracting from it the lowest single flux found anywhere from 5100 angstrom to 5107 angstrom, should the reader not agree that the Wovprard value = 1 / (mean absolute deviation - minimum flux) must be -0.0417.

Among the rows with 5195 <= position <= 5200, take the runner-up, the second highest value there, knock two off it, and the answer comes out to 20.7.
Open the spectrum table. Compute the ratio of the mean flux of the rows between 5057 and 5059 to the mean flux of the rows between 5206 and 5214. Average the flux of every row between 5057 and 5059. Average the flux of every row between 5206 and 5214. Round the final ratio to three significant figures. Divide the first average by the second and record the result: 1.09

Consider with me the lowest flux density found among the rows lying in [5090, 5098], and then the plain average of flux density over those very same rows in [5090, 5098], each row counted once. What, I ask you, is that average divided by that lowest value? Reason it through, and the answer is 1.01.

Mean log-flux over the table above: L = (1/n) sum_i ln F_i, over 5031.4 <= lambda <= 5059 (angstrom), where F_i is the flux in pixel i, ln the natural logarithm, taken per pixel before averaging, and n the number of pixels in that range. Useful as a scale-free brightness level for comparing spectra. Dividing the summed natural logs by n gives 3.22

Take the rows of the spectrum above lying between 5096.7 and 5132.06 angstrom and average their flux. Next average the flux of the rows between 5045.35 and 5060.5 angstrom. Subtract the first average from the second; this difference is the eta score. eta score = 1.23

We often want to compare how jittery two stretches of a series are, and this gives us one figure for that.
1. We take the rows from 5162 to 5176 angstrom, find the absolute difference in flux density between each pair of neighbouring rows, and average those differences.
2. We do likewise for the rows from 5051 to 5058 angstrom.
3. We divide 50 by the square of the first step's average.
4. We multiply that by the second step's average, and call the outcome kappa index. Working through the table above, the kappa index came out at 186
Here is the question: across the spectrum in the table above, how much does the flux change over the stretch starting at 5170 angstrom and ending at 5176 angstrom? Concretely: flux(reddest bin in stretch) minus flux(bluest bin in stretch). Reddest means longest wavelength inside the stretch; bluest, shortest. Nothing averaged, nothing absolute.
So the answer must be 0.79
